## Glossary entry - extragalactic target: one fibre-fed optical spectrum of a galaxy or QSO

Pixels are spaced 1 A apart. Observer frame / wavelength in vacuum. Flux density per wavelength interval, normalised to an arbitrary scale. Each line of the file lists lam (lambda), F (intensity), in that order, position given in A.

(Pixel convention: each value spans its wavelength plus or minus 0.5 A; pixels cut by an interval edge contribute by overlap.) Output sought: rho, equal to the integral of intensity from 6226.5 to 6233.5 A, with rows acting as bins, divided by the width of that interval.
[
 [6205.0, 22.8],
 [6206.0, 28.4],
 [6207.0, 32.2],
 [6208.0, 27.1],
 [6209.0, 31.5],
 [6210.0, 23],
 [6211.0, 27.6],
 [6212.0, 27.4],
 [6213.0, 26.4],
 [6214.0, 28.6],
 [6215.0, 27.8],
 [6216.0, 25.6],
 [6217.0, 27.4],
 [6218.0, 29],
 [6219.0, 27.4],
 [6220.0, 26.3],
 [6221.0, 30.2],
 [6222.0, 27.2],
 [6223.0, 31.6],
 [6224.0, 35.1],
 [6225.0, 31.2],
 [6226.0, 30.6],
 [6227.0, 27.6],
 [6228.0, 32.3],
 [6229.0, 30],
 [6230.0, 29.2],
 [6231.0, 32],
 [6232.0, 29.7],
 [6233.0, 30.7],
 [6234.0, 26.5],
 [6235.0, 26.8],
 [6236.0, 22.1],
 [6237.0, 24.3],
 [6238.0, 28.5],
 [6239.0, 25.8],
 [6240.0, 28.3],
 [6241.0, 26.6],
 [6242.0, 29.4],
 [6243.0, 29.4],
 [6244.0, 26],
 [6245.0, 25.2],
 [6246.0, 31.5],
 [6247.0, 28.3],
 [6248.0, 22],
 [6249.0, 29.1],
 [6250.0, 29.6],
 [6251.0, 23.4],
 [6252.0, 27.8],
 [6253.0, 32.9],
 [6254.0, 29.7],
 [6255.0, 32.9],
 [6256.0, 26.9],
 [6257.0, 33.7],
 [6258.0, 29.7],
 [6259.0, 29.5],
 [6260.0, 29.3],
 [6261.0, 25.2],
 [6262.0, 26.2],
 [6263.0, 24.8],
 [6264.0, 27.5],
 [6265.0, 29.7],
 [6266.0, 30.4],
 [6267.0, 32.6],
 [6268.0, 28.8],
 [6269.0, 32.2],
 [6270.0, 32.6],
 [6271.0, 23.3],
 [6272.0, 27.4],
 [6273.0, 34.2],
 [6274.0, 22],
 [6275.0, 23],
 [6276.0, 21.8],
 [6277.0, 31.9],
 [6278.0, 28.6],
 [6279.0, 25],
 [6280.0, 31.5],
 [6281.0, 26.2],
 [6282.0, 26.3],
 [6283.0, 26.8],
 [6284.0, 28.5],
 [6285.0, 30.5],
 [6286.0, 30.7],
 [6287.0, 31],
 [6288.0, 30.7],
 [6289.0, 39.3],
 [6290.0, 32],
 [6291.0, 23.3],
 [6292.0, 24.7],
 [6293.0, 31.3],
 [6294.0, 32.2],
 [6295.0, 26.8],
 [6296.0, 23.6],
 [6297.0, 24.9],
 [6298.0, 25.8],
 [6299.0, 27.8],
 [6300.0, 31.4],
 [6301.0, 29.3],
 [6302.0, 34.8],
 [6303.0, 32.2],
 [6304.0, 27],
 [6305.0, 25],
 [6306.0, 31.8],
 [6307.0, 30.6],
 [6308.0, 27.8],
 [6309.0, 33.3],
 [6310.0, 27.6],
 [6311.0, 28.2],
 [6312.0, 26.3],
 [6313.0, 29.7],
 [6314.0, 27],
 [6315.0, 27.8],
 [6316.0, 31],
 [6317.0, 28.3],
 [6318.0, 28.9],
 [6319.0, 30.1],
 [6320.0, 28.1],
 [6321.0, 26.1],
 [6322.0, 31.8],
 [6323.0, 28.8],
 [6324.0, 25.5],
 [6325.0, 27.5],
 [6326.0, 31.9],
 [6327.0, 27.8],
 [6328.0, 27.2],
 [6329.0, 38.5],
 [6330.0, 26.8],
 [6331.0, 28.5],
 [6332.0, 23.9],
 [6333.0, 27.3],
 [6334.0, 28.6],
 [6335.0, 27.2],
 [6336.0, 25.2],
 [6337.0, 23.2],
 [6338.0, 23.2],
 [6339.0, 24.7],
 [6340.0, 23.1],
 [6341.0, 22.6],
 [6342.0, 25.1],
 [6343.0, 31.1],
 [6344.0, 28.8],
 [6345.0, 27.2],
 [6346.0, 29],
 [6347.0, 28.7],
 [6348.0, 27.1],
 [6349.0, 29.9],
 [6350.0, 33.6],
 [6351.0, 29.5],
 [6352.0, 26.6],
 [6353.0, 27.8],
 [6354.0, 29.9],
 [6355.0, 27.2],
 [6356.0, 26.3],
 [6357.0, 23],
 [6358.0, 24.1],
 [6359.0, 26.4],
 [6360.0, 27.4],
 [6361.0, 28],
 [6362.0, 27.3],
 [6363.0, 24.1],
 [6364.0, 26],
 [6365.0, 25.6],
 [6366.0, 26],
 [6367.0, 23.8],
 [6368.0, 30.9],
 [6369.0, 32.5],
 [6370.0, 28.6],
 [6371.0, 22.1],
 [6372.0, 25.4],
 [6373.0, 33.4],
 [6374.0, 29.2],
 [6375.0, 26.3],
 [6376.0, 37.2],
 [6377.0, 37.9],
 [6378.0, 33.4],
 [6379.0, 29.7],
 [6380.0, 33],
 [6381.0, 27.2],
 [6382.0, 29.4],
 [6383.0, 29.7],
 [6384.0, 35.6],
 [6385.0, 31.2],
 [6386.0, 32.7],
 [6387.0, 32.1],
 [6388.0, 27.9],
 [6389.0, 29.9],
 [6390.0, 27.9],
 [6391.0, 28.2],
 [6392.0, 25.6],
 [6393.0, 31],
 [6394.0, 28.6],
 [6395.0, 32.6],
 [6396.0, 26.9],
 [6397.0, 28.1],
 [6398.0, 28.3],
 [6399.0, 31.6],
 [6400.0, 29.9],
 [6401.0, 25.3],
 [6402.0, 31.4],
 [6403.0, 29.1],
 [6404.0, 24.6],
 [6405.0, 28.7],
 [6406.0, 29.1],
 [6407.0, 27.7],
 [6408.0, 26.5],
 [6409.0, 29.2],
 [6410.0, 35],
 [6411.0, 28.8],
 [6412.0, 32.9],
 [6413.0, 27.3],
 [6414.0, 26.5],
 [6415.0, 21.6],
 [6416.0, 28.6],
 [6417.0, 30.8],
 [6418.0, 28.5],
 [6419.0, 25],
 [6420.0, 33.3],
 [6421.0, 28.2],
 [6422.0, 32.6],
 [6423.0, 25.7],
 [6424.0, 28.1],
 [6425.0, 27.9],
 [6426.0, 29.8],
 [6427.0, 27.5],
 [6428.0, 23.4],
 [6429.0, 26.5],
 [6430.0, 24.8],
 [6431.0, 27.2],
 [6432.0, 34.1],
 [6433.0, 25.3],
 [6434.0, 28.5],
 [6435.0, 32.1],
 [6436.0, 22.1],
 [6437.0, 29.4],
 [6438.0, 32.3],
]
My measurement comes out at 30.2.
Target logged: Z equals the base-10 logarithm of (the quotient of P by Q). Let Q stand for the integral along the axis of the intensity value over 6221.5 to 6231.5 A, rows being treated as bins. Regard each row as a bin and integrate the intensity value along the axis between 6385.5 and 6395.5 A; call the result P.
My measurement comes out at -0.015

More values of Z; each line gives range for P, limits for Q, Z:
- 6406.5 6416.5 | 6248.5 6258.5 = -0.017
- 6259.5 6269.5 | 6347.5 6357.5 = 0.009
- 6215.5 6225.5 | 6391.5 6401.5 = 0.005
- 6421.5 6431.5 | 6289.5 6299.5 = 0.002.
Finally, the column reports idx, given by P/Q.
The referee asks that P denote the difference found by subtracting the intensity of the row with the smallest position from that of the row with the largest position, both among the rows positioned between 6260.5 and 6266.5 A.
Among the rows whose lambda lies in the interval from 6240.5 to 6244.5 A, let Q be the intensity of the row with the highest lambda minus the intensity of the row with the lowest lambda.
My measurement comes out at -9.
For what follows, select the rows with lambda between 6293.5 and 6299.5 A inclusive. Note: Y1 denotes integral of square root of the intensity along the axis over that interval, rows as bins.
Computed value 31.05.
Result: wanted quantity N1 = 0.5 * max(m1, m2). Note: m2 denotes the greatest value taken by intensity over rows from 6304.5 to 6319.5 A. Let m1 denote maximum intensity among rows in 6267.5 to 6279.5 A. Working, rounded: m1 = 34.2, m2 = 33.3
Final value 17.1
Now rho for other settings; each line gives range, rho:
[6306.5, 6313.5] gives 29.1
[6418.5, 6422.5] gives 29.8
